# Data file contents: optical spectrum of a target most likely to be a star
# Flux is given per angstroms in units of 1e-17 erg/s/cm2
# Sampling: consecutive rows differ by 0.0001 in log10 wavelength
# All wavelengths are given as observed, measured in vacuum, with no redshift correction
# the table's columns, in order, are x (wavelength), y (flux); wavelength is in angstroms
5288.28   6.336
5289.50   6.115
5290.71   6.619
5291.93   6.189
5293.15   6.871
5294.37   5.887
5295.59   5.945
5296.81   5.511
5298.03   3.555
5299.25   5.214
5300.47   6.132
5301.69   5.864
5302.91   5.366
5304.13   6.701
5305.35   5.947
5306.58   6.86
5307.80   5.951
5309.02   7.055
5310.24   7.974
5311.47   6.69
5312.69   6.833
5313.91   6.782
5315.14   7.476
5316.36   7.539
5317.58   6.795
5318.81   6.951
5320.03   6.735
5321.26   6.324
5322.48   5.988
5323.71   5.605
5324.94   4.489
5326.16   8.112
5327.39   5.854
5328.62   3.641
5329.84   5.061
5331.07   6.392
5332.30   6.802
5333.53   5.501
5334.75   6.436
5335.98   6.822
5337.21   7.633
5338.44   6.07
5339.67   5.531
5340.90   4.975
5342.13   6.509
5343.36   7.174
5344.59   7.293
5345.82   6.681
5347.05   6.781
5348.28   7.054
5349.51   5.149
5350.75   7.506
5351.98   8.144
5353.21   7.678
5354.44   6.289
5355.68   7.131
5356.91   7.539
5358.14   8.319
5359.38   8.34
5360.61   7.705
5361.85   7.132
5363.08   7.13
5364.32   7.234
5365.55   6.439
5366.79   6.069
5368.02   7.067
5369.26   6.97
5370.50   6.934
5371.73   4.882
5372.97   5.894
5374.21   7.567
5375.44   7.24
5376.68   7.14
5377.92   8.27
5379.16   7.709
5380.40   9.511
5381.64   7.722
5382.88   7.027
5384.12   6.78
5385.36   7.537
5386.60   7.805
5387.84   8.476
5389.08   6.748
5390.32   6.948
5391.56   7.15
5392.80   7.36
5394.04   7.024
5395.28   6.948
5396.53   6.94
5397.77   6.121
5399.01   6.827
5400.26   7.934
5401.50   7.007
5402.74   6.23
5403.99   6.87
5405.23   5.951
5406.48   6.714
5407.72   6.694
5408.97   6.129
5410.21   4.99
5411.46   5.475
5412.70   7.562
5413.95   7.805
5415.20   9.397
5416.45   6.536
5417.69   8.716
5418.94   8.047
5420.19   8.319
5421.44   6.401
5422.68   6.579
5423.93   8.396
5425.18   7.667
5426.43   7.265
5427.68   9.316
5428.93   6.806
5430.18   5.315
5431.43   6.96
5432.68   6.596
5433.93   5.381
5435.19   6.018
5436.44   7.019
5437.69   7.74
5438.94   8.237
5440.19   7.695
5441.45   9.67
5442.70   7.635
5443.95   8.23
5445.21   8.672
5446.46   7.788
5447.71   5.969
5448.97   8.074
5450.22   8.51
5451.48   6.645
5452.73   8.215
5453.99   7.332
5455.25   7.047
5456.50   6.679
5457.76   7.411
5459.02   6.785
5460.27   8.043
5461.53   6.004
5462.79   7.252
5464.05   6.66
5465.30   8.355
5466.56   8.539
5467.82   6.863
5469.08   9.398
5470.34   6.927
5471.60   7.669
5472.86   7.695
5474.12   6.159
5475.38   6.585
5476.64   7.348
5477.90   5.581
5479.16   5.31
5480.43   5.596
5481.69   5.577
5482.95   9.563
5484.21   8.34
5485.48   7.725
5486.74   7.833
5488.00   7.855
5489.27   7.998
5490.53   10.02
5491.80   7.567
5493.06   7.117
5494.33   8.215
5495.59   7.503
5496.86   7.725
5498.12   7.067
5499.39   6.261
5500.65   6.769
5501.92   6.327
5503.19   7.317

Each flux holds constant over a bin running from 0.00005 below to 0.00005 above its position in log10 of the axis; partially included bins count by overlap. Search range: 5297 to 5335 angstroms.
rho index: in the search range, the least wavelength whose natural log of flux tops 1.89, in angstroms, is 5304.13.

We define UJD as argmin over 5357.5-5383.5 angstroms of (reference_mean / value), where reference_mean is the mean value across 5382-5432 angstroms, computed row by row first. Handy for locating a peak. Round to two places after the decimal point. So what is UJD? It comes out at 5380.40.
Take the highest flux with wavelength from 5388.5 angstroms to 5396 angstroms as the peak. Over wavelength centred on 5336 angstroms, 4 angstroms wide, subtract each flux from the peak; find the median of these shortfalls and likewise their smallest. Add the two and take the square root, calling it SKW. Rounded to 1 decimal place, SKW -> 0.5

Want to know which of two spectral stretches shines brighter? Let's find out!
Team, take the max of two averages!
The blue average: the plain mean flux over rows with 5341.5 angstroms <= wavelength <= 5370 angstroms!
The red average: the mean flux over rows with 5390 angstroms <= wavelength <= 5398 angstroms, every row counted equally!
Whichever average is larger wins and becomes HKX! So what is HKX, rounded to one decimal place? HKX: 7.1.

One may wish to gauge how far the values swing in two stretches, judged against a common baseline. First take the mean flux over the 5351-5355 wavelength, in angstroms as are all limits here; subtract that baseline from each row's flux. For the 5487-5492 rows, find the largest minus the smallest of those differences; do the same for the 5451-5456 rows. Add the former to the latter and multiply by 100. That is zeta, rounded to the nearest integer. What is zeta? 402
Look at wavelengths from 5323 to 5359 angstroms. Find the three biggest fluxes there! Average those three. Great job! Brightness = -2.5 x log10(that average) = -2.28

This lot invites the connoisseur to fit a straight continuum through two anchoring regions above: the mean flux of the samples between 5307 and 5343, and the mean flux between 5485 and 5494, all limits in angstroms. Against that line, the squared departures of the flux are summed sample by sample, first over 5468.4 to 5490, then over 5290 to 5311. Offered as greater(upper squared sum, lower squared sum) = 34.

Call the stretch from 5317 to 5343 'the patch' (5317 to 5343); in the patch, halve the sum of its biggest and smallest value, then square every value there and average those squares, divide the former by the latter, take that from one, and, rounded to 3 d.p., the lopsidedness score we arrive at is 0.847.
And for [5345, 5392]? 0.863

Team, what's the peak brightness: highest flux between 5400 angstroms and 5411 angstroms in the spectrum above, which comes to 7.934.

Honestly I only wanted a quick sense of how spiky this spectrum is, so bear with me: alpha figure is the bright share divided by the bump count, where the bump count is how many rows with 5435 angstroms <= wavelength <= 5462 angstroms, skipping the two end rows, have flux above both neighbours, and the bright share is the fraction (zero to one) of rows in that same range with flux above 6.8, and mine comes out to 0.10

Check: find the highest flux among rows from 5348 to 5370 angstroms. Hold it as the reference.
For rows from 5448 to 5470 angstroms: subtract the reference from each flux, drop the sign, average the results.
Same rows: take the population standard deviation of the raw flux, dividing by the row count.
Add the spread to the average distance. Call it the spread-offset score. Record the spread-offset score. 1.9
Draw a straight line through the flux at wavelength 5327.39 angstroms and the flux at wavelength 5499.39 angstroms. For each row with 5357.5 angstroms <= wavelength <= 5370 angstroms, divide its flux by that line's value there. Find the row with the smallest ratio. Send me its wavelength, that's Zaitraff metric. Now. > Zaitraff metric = 5366.79 angstroms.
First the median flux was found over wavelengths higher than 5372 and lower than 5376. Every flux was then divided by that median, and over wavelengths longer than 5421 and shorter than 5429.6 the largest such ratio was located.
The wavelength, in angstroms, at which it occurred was 5427.68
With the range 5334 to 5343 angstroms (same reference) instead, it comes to 5337.21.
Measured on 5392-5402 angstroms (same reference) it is 5400.26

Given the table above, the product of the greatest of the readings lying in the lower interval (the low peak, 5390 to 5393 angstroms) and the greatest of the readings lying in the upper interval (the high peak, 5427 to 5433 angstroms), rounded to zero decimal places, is 69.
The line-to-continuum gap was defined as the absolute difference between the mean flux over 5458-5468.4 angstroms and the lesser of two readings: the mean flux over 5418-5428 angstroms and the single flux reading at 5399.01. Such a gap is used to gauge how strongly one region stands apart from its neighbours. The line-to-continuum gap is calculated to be 0.49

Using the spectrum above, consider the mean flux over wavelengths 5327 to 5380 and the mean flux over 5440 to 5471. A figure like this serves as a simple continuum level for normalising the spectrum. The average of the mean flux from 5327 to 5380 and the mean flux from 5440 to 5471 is 7.18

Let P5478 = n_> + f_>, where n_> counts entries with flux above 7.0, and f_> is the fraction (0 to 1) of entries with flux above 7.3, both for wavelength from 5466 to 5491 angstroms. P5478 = 12.6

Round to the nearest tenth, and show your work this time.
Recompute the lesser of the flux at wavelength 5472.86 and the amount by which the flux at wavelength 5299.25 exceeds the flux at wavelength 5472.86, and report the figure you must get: -2.5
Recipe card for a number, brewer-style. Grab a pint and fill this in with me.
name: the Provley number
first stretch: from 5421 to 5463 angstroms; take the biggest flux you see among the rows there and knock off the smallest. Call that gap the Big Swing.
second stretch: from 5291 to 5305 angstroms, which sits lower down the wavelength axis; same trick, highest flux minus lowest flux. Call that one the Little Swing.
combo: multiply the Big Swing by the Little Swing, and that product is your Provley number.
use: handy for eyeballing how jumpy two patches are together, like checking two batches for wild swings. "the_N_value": 14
